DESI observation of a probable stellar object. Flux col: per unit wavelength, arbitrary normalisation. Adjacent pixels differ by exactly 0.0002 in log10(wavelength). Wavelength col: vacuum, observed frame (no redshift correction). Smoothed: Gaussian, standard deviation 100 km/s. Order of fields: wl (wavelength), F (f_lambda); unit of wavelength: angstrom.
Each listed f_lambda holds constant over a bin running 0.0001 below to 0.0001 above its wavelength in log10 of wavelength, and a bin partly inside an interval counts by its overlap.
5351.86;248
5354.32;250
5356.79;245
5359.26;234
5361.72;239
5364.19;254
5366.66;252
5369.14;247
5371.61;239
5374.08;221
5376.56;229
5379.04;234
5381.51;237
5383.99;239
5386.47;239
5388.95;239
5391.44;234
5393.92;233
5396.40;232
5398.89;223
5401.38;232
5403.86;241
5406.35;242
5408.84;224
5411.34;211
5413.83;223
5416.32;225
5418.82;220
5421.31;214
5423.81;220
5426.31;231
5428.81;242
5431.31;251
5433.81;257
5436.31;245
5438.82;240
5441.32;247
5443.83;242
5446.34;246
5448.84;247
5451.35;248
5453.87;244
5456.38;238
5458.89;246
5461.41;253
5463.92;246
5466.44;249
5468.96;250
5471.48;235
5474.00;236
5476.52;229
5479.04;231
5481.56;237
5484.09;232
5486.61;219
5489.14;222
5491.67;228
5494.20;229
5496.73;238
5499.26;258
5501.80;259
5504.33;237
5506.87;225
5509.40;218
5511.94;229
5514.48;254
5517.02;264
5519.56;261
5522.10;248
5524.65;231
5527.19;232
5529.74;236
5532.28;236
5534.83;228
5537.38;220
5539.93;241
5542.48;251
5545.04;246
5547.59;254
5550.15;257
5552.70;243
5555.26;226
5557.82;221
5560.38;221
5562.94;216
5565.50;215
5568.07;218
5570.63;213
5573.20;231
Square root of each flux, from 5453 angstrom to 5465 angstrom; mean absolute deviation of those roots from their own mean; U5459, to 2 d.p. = 0.11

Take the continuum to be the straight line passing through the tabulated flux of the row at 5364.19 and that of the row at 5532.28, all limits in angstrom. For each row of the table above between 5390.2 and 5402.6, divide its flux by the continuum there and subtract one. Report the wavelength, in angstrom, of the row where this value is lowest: 5398.89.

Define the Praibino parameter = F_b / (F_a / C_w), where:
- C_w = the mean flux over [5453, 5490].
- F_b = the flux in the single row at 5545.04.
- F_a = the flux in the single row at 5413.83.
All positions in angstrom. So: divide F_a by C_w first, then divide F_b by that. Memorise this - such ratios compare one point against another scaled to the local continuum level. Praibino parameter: 262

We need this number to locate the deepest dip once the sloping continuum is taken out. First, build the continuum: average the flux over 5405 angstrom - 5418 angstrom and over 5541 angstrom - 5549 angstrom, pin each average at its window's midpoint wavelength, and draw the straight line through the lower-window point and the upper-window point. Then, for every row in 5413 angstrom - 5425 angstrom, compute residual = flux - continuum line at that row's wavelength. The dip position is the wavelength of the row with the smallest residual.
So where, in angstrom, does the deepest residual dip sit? 5421.31 angstrom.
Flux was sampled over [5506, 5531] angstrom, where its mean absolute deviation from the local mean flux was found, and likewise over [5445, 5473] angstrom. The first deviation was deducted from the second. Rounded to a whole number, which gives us -10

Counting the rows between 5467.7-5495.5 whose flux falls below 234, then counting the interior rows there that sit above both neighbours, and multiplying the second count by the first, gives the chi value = 14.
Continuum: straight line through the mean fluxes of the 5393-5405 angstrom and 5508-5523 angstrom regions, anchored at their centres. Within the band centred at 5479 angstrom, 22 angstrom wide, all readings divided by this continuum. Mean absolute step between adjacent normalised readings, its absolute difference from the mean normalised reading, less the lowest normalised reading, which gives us 0.0316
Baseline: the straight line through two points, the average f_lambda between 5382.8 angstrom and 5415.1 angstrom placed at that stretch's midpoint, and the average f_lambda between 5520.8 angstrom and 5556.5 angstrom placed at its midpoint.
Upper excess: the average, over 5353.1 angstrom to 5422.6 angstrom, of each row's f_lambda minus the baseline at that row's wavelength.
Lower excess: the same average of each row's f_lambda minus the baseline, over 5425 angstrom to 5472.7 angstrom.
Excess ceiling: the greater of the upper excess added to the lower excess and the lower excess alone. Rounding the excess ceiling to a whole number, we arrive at 14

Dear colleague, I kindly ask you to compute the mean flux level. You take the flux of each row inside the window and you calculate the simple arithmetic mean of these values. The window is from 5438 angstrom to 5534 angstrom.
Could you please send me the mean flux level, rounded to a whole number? 240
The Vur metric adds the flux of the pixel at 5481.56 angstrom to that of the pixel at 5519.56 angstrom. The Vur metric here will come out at 498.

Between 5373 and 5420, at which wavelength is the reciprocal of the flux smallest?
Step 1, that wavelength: 5406.35 angstrom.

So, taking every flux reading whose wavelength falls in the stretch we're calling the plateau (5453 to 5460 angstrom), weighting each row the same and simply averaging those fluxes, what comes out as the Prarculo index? 243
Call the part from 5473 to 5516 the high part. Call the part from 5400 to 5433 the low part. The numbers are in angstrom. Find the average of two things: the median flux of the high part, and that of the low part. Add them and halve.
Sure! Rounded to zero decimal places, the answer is 228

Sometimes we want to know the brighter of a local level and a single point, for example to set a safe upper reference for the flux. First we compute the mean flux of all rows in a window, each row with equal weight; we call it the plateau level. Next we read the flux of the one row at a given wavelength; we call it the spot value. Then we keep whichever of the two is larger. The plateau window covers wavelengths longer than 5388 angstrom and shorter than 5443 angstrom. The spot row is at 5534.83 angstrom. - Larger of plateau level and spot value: 233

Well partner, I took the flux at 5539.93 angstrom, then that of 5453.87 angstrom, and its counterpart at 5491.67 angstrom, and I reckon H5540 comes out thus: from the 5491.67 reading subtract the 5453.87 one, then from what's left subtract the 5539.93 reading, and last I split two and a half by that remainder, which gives -0.0097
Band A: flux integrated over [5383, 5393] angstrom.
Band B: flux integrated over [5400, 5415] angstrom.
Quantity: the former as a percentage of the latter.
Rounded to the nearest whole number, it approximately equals 69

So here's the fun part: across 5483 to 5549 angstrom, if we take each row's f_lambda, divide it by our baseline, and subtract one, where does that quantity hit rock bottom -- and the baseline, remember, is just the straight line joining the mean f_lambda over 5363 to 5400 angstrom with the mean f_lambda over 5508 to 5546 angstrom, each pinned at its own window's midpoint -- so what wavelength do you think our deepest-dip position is 5509.40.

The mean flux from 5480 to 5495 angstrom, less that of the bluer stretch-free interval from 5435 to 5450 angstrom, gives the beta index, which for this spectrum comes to -17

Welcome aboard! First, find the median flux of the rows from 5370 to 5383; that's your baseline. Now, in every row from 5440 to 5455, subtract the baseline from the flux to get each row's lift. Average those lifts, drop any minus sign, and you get 11.7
